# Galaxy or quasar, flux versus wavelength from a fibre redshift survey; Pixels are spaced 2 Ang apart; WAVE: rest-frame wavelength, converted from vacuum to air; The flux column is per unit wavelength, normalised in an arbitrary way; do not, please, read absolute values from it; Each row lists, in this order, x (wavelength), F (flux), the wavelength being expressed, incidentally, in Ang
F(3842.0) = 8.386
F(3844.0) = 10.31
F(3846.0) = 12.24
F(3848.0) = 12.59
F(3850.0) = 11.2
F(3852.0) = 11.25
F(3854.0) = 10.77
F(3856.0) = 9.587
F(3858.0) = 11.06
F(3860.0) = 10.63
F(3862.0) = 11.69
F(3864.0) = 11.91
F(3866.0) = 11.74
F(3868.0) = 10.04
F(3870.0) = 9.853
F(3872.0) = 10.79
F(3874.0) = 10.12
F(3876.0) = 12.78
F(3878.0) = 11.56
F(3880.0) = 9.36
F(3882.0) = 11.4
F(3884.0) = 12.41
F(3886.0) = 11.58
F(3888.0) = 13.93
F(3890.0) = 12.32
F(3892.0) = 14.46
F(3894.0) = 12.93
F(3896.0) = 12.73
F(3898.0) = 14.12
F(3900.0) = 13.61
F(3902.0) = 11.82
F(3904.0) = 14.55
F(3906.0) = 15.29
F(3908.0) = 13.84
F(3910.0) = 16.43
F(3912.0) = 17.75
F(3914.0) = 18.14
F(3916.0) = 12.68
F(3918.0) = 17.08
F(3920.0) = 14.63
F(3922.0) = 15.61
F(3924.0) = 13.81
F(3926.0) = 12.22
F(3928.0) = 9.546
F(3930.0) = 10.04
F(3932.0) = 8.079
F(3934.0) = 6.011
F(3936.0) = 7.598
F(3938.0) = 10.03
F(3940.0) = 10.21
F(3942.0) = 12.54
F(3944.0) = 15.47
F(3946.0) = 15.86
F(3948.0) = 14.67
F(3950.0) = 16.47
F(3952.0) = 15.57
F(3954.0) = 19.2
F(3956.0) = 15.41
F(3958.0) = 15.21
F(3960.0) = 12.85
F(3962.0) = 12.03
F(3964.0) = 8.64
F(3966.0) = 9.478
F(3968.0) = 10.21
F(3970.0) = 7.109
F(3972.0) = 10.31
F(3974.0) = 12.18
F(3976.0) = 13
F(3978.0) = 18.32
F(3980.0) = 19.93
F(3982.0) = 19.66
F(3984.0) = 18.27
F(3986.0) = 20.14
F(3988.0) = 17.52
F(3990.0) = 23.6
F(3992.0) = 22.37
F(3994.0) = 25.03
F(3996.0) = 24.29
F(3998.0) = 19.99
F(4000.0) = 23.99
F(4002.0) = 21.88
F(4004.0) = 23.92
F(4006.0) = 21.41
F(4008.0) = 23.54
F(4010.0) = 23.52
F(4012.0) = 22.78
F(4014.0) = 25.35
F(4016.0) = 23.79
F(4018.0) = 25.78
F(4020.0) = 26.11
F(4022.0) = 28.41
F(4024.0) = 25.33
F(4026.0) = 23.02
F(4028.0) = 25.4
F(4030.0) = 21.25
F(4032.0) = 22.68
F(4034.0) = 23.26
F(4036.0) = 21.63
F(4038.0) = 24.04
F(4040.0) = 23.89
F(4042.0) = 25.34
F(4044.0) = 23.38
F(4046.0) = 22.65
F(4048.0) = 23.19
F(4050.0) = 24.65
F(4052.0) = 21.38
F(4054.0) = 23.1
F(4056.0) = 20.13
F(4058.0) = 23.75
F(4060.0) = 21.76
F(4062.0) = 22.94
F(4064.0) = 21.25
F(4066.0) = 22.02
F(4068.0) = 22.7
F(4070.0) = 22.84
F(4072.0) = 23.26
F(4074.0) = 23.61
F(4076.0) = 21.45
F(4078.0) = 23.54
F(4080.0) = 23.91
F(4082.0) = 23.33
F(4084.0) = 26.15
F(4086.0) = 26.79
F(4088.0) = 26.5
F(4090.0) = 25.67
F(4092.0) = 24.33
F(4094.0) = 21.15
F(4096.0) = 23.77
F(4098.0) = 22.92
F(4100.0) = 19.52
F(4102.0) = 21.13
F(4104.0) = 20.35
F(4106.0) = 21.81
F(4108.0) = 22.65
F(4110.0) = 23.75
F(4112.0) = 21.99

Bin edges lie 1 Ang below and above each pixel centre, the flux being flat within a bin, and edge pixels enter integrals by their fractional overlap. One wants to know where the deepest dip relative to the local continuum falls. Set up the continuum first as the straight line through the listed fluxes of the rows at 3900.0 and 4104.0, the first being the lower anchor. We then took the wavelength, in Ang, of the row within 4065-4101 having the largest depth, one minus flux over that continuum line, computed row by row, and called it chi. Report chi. 4100.0 Ang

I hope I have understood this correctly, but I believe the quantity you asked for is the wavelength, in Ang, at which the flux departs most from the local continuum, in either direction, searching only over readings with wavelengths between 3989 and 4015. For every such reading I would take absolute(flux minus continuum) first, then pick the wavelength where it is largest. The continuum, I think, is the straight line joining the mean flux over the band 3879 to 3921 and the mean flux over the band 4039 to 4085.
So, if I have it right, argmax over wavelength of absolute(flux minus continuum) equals 3994.0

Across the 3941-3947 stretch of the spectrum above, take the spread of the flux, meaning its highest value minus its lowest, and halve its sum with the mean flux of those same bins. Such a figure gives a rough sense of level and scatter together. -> 9.0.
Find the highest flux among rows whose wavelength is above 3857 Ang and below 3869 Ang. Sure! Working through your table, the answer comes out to 11.91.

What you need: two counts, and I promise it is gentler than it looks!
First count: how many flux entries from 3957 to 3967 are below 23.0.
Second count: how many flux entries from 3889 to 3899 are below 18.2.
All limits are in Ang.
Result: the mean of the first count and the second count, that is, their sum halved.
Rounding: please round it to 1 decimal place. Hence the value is 5.0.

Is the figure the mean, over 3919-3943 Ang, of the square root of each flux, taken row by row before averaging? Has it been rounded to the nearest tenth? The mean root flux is 3.3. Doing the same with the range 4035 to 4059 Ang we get 4.8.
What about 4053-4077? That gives 4.7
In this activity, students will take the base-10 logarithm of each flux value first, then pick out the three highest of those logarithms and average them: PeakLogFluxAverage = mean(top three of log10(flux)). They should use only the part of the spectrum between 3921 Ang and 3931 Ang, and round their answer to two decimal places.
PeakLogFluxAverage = 1.14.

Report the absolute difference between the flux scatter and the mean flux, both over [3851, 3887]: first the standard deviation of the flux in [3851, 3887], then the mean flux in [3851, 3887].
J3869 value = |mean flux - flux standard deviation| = 10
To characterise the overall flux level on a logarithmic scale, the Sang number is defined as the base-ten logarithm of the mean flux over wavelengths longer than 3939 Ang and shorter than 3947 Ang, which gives 1.131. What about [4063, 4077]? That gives 1.351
